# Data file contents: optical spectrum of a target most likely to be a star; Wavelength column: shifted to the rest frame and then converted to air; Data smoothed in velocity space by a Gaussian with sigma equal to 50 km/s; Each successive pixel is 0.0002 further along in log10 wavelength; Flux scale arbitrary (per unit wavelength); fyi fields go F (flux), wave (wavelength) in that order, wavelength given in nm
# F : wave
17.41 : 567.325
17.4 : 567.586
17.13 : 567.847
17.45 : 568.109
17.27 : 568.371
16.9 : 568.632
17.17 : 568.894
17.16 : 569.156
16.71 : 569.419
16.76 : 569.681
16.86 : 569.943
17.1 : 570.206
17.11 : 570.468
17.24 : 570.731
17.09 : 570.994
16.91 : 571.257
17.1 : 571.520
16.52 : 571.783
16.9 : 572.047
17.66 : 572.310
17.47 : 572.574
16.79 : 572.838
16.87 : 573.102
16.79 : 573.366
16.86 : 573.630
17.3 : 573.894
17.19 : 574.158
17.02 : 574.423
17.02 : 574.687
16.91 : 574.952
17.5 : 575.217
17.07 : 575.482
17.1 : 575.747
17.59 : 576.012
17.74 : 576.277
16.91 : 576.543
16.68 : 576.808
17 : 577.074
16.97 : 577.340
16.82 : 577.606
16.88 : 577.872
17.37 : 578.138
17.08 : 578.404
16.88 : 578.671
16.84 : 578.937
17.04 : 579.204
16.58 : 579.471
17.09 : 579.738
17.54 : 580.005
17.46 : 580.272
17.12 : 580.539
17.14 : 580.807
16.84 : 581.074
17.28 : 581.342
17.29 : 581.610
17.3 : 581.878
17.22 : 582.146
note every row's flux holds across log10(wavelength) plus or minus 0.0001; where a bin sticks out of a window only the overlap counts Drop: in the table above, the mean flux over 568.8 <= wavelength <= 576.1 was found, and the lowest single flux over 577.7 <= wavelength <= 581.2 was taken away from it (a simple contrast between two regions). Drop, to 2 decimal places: 0.48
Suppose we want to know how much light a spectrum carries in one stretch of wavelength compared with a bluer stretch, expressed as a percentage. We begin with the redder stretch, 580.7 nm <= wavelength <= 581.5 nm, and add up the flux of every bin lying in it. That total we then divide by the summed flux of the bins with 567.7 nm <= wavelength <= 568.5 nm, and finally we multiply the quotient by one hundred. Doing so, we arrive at 99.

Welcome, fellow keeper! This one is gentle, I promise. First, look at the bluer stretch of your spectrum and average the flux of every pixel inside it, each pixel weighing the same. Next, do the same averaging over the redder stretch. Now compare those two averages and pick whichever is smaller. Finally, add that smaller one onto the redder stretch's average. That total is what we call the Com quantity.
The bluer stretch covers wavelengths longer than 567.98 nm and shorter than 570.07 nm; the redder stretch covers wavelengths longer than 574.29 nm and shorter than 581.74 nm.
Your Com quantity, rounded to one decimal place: 34.1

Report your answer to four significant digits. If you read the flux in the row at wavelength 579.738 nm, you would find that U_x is 17.09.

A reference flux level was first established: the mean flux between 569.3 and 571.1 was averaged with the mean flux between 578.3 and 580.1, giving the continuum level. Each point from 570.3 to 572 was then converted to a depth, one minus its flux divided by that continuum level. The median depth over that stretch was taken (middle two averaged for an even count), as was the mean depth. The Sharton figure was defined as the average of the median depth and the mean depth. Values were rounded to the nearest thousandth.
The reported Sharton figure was -0.003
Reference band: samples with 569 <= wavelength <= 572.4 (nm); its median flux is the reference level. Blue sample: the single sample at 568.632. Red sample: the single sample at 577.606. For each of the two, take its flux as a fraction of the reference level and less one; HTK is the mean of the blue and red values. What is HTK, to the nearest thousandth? -0.013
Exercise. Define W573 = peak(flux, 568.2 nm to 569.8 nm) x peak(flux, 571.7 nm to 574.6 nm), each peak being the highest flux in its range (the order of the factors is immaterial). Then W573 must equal 305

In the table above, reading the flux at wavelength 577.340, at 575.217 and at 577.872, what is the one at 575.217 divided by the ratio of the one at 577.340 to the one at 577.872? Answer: 17.4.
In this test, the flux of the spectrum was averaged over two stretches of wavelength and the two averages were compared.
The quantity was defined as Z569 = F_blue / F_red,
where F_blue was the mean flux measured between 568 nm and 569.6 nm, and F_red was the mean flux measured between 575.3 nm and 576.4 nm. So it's 0.98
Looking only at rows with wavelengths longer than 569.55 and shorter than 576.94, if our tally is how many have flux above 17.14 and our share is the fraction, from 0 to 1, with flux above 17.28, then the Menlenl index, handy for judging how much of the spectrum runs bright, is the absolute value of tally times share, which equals 1.7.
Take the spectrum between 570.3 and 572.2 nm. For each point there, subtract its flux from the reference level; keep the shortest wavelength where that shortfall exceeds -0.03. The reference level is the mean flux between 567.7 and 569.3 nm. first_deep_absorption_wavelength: 570.468 nm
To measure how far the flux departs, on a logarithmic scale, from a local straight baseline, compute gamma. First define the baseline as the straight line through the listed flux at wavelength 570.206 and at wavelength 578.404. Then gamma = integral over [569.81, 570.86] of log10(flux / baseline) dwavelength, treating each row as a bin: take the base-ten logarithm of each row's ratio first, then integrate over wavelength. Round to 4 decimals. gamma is -0.0006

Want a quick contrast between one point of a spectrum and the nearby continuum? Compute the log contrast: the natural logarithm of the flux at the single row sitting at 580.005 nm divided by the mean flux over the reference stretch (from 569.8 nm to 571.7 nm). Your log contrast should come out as 0.028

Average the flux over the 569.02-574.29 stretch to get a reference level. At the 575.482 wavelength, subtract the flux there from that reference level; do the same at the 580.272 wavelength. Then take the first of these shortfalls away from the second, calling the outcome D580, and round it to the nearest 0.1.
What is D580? -0.4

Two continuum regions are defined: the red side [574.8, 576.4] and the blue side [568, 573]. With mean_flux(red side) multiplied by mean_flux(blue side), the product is 295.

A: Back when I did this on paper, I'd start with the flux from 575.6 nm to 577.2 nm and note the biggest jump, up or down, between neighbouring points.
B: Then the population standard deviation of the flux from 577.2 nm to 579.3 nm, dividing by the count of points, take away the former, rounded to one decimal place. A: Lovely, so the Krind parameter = -0.7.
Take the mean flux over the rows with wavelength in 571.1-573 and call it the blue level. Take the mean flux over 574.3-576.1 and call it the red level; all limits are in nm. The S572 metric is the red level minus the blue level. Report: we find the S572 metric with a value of 0.12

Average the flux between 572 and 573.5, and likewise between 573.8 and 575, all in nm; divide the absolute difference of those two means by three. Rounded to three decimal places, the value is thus 0.003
